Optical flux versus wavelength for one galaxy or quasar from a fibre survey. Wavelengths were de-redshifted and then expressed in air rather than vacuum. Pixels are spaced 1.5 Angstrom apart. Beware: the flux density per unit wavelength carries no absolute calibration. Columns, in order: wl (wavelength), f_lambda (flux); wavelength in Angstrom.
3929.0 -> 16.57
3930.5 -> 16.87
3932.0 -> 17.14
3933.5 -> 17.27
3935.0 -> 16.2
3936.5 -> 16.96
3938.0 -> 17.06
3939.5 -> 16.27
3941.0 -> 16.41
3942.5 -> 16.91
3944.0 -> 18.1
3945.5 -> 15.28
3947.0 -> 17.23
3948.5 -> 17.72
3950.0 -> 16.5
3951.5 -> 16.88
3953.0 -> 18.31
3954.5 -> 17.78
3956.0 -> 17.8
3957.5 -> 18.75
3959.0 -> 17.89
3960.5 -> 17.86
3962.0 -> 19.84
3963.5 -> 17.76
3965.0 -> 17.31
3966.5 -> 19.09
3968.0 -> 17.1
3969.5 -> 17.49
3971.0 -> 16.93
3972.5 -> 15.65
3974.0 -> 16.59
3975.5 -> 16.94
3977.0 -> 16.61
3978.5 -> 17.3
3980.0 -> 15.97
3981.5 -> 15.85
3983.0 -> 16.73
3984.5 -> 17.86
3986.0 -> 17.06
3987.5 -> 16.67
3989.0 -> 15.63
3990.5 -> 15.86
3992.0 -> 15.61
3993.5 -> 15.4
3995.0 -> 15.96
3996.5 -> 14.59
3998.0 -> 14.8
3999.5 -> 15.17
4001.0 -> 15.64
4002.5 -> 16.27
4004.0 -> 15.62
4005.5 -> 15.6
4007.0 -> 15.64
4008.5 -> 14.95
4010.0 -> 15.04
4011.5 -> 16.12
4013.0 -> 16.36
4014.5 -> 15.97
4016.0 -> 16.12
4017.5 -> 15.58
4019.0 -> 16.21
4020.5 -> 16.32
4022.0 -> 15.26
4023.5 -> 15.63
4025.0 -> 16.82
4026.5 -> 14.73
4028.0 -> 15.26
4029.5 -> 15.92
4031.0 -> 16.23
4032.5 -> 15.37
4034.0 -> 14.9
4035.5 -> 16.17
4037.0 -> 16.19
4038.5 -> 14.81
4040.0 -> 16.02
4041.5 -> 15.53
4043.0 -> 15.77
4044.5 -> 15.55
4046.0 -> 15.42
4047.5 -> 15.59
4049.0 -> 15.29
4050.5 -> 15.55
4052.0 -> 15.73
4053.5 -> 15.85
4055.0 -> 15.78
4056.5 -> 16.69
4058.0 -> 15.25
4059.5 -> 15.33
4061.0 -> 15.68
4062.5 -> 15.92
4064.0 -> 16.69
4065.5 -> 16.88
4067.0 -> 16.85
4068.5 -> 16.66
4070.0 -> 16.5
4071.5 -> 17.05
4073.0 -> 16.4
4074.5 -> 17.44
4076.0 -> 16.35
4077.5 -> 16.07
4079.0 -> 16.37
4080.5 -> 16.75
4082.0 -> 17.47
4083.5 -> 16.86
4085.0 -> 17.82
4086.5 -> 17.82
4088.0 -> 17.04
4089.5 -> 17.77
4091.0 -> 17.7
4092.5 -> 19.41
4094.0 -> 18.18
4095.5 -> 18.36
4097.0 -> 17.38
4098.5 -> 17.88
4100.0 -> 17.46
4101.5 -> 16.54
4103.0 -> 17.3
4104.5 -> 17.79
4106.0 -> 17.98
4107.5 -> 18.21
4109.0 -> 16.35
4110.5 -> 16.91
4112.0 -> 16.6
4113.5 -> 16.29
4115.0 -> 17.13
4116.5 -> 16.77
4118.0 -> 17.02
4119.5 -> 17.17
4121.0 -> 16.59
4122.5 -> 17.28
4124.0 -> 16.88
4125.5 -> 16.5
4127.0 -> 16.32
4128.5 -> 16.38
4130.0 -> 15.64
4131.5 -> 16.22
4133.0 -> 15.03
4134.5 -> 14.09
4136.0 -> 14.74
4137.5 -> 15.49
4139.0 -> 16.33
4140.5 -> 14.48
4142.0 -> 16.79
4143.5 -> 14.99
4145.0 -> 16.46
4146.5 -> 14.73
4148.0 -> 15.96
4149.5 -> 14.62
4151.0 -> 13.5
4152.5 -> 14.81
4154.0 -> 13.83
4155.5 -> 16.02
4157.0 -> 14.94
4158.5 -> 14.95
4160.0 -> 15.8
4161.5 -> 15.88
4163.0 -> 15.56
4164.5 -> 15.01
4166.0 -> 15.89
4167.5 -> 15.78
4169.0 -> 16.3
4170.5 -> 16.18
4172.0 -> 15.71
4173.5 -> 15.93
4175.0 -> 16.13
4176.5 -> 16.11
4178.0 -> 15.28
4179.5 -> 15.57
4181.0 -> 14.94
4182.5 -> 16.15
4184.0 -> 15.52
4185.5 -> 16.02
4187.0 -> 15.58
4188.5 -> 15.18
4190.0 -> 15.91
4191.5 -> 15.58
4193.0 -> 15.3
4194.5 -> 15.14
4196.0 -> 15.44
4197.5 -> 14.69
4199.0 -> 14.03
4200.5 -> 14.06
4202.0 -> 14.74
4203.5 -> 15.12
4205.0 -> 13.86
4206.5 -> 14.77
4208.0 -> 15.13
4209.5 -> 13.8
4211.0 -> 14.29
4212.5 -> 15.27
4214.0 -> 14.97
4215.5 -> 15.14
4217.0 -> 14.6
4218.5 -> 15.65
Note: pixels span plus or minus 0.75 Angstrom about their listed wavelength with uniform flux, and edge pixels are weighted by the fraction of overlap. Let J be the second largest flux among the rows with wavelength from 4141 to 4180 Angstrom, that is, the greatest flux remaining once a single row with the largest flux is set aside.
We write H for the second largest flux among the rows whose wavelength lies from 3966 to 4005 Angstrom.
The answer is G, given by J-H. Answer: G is -1.4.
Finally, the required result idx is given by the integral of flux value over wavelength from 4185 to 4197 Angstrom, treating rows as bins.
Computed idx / 186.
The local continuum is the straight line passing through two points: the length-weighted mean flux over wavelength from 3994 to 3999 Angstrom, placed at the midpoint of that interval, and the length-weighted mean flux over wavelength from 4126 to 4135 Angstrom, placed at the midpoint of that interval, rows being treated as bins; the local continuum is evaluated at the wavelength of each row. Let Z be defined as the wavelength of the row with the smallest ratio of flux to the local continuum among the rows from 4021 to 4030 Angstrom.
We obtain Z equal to 4026.5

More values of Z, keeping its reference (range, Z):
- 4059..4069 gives 4059.5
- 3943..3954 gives 3945.5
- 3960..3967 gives 3965.0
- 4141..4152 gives 4151.0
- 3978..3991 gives 3989.0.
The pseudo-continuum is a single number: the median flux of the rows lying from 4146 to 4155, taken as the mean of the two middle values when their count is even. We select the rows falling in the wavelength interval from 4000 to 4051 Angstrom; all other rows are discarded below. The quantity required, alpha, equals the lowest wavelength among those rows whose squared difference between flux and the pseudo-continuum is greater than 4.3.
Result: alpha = 4025.0 Angstrom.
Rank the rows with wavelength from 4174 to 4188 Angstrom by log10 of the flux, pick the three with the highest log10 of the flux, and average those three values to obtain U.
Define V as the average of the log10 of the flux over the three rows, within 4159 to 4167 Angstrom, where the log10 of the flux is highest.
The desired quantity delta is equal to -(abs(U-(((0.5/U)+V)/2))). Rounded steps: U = 1.21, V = 1.20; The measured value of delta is -0.40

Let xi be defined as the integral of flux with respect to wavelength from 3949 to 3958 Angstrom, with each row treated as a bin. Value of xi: 159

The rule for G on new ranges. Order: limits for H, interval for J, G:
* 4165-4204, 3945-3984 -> 2.9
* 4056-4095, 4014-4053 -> -1.9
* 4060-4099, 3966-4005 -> -0.5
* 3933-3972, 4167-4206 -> -2.9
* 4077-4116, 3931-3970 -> 0.7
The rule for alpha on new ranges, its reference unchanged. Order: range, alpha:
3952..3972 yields 3953.0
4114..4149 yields 4115.0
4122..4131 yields 4122.5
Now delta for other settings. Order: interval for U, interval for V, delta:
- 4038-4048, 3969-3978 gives -0.37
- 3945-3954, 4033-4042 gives -0.45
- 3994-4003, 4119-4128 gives -0.38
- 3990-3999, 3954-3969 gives -0.35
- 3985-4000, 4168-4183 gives -0.41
